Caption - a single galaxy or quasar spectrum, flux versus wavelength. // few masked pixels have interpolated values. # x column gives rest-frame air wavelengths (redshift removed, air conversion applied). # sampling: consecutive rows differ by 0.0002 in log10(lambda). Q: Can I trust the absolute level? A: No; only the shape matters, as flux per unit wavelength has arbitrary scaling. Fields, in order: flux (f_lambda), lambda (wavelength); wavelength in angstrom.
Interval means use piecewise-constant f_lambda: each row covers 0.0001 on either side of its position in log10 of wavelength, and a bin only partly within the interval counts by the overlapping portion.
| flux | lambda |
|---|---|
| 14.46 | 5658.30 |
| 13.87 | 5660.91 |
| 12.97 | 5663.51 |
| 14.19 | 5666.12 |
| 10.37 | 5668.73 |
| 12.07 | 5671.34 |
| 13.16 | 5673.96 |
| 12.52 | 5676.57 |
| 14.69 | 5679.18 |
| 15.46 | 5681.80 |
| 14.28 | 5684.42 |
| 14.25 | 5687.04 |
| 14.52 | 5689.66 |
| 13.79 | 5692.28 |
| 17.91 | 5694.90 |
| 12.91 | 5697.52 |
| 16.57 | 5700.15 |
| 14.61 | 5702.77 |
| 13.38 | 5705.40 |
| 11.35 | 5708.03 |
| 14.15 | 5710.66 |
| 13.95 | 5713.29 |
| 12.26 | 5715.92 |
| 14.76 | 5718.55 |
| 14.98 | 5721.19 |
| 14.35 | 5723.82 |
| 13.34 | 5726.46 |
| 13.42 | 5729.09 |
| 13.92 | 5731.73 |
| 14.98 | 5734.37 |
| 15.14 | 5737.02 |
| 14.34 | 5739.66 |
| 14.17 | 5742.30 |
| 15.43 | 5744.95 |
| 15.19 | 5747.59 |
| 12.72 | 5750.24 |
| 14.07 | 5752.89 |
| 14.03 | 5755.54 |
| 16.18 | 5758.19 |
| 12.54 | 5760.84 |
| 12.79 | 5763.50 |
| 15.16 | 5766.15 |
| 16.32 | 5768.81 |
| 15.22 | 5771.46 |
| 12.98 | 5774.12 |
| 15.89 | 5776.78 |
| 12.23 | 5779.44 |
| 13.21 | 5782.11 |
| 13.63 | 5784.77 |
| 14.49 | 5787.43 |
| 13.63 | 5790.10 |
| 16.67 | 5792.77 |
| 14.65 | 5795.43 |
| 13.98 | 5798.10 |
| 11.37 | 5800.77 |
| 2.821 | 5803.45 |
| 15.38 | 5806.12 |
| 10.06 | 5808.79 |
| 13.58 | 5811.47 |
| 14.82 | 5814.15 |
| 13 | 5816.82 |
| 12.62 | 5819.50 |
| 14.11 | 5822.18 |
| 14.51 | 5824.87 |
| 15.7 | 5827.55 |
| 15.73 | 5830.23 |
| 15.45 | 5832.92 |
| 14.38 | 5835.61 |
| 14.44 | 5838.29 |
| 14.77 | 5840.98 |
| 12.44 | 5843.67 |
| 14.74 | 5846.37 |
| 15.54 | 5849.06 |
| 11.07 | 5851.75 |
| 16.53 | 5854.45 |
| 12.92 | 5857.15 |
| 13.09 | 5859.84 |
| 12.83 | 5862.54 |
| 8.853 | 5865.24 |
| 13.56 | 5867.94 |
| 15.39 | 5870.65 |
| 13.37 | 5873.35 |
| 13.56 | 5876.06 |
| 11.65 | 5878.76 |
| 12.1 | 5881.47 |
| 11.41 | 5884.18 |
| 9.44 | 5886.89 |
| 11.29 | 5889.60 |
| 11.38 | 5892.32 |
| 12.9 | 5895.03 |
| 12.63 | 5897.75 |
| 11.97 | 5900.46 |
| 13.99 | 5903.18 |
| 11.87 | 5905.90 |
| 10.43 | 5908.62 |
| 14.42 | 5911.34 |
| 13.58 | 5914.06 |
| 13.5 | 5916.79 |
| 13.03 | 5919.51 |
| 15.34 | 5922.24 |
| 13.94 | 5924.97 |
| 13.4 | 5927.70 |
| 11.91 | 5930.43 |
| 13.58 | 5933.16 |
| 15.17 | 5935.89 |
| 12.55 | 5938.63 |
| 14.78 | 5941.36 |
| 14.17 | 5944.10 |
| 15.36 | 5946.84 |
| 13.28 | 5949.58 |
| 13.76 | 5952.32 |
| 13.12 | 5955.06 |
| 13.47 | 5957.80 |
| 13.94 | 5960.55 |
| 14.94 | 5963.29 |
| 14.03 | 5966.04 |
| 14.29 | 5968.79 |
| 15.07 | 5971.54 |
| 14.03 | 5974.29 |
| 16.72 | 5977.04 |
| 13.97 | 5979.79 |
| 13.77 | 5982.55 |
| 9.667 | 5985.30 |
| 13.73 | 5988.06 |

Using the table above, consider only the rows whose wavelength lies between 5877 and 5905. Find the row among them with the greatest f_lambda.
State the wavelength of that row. 5903.18 angstrom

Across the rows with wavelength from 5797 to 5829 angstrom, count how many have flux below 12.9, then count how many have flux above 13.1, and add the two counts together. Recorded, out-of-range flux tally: 11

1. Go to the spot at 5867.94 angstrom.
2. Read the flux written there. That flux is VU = 13.56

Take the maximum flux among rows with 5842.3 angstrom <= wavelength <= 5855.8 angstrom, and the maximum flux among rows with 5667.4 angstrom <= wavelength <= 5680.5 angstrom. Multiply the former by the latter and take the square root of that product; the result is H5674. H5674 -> 15.6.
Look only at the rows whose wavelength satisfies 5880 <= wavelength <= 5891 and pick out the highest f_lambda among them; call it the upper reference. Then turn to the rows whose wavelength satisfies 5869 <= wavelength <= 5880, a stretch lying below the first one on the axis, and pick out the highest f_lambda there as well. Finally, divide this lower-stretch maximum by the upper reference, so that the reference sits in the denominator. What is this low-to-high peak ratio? 1.27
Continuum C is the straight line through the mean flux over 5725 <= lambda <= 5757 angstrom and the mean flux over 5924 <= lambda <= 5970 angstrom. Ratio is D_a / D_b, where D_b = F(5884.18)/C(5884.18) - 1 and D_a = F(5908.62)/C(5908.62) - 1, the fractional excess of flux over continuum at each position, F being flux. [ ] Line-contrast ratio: 1.4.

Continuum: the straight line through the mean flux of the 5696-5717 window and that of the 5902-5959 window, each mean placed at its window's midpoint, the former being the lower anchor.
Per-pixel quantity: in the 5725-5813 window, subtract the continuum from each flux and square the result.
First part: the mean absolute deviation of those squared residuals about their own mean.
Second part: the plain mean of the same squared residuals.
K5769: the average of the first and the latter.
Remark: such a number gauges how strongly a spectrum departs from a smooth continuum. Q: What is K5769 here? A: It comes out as 6.6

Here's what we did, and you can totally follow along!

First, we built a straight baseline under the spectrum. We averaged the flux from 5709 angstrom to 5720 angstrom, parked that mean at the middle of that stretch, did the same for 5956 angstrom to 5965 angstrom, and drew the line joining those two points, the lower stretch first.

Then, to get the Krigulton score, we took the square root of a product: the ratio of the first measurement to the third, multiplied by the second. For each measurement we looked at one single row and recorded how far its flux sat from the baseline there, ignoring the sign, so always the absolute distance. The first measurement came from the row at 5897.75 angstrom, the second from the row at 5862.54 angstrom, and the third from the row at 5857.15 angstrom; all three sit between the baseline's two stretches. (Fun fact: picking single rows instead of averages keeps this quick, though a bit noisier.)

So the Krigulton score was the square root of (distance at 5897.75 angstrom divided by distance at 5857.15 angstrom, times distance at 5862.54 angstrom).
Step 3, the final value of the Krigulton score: 1.2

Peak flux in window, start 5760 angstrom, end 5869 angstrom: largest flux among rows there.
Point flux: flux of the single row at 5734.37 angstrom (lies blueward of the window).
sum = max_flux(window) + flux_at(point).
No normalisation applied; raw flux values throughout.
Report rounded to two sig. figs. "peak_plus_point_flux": 32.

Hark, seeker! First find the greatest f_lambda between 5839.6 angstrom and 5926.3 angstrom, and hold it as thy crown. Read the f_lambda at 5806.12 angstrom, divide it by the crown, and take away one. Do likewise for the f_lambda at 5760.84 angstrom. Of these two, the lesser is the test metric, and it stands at -0.24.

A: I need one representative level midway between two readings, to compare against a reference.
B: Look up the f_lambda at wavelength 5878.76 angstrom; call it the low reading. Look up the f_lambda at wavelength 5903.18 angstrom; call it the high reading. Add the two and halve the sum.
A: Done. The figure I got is 12.8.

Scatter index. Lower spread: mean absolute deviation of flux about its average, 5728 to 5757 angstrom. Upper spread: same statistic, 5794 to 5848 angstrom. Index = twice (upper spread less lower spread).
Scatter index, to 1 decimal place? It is 2.4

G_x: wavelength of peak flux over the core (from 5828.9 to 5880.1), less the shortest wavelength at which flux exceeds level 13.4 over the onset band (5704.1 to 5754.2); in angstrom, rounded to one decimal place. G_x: 143.8 angstrom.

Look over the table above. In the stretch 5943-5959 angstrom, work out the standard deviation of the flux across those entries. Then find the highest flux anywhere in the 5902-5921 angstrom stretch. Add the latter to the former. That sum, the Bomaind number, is 15.2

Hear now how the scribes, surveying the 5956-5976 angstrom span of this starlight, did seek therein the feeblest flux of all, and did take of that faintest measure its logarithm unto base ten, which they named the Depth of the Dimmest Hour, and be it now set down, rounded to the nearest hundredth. 1.13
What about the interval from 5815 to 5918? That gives 0.95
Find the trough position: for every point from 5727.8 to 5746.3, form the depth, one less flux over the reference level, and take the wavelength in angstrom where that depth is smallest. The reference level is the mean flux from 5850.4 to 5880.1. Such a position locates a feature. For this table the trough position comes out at 5744.95 angstrom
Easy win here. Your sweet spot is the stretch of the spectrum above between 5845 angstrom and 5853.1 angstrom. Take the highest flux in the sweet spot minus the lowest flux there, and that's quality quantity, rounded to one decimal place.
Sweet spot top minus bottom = 4.5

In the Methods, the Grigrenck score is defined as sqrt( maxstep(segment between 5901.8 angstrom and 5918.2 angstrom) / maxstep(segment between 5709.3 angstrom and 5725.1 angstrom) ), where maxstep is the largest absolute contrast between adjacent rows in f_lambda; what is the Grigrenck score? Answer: 1.26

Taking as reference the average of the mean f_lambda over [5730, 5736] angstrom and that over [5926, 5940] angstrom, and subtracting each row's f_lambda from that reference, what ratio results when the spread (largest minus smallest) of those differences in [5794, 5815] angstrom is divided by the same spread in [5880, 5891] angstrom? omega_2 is 4.7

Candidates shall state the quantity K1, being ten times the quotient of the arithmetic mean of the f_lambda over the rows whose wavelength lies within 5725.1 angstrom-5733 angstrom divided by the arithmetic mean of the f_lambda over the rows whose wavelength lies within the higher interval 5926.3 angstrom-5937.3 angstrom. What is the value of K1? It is 10.0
